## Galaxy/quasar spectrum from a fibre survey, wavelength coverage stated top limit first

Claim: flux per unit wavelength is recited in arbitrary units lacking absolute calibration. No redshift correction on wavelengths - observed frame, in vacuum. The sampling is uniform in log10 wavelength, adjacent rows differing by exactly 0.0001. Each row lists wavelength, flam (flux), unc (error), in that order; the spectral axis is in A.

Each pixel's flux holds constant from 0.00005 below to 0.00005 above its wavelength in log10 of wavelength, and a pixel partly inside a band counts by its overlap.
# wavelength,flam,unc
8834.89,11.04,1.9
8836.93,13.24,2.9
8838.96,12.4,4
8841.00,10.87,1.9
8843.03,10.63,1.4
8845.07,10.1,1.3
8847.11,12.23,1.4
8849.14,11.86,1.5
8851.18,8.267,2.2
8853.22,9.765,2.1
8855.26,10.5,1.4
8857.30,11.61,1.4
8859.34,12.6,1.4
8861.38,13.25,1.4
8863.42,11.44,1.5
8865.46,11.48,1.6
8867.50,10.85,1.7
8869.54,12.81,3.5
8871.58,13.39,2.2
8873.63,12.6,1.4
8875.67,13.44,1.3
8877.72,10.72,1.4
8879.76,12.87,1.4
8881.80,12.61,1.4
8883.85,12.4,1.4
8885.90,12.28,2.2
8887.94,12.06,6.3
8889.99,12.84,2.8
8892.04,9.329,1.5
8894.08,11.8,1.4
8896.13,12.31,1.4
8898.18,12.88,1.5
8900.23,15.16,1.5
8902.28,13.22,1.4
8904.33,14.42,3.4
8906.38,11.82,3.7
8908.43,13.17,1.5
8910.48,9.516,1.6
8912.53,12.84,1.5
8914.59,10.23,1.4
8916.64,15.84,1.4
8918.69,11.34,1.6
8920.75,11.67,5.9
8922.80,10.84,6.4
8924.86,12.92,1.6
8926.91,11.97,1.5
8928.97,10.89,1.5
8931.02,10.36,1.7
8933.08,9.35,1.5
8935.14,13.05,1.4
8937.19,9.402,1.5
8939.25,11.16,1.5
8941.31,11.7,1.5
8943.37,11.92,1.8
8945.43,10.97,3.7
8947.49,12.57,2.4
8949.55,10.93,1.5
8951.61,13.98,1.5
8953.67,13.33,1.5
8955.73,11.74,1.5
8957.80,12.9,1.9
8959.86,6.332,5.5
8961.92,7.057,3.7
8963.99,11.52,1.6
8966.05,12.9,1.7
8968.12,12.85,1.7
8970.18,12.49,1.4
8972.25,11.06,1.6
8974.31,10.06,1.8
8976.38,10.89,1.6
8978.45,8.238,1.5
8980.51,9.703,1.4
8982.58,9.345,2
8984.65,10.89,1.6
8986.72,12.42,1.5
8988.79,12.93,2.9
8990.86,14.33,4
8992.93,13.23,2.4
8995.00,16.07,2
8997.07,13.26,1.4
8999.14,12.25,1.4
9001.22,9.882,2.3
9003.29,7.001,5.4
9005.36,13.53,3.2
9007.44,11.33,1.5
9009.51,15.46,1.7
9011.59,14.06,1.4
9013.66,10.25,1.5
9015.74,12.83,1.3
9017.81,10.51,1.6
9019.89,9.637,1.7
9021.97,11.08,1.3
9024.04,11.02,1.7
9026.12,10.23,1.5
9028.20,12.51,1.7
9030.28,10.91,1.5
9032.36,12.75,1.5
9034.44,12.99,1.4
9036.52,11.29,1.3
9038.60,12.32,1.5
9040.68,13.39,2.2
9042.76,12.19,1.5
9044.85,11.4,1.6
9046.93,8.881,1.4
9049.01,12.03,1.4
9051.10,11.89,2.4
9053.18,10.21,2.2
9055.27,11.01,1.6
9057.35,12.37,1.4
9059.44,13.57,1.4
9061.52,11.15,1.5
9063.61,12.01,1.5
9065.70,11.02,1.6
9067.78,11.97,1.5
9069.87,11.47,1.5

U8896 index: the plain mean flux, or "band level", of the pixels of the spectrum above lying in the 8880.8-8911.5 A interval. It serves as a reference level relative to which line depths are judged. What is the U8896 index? 12.4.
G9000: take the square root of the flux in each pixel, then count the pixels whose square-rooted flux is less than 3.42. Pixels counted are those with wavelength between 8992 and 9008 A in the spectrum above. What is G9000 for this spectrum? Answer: 3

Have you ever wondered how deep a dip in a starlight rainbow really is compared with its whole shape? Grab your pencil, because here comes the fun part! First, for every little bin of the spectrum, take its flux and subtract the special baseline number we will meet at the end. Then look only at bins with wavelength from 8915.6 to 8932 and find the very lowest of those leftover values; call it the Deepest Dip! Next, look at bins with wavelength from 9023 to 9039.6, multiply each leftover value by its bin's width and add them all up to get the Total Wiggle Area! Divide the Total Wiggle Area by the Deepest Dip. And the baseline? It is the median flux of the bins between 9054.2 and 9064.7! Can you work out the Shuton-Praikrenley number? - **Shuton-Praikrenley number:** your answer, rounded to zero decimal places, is 3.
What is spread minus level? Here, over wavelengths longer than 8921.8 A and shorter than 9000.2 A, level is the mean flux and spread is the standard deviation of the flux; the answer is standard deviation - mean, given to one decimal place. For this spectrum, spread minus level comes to -9.6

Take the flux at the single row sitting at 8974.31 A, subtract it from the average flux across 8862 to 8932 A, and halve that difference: 1.1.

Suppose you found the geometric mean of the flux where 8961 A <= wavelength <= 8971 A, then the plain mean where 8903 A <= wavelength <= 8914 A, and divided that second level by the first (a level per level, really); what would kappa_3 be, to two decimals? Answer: 1.11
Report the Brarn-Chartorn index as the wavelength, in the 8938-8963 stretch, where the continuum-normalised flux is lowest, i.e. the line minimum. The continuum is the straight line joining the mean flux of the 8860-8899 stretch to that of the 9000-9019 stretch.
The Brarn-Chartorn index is 8959.86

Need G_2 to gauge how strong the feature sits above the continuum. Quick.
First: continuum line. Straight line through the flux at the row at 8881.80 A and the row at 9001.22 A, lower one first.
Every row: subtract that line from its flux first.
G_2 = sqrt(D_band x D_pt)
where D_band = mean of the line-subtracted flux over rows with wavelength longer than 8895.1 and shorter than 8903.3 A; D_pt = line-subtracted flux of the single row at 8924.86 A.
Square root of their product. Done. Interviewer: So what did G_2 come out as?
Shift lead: 1.2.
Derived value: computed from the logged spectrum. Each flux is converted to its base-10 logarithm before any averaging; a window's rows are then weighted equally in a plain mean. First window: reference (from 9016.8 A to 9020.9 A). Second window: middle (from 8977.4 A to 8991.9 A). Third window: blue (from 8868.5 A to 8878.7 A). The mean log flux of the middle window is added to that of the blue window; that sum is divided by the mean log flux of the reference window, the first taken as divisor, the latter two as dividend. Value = 2.13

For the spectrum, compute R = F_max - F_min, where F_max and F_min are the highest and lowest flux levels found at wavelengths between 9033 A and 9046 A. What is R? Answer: 2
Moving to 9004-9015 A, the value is 5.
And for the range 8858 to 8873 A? 3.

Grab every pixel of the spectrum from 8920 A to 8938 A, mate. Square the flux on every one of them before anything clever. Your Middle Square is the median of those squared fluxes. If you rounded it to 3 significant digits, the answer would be 119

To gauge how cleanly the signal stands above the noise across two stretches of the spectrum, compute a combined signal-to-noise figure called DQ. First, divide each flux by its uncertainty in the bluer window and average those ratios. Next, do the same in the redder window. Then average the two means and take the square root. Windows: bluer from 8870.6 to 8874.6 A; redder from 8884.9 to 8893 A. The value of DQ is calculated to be 2.46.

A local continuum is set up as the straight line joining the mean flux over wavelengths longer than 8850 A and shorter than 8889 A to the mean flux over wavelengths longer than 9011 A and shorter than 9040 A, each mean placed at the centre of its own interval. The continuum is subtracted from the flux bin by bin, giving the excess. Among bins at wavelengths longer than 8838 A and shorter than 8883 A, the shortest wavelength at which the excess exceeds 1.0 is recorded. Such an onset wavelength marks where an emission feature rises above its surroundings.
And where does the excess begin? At 8861.38 A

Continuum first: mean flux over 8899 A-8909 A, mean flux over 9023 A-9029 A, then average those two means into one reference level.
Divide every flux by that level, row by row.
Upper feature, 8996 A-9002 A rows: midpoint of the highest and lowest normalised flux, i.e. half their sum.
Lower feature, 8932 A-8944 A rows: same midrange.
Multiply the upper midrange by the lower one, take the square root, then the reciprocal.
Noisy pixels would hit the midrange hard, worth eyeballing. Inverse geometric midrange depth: 1.09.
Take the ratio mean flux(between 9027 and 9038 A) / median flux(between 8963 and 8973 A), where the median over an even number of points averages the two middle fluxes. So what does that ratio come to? 0.97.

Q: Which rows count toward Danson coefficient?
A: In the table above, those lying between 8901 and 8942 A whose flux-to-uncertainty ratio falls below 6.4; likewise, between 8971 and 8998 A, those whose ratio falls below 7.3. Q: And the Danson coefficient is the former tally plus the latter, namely 18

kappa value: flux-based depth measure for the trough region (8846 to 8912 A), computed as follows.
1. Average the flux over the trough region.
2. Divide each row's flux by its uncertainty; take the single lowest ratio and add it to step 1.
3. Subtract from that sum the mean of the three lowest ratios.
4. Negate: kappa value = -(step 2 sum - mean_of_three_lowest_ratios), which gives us -11.04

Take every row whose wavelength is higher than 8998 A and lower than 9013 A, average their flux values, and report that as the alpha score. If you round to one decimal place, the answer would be 11.9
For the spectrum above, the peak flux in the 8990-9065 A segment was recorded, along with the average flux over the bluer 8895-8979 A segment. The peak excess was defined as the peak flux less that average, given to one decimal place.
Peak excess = 4.4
